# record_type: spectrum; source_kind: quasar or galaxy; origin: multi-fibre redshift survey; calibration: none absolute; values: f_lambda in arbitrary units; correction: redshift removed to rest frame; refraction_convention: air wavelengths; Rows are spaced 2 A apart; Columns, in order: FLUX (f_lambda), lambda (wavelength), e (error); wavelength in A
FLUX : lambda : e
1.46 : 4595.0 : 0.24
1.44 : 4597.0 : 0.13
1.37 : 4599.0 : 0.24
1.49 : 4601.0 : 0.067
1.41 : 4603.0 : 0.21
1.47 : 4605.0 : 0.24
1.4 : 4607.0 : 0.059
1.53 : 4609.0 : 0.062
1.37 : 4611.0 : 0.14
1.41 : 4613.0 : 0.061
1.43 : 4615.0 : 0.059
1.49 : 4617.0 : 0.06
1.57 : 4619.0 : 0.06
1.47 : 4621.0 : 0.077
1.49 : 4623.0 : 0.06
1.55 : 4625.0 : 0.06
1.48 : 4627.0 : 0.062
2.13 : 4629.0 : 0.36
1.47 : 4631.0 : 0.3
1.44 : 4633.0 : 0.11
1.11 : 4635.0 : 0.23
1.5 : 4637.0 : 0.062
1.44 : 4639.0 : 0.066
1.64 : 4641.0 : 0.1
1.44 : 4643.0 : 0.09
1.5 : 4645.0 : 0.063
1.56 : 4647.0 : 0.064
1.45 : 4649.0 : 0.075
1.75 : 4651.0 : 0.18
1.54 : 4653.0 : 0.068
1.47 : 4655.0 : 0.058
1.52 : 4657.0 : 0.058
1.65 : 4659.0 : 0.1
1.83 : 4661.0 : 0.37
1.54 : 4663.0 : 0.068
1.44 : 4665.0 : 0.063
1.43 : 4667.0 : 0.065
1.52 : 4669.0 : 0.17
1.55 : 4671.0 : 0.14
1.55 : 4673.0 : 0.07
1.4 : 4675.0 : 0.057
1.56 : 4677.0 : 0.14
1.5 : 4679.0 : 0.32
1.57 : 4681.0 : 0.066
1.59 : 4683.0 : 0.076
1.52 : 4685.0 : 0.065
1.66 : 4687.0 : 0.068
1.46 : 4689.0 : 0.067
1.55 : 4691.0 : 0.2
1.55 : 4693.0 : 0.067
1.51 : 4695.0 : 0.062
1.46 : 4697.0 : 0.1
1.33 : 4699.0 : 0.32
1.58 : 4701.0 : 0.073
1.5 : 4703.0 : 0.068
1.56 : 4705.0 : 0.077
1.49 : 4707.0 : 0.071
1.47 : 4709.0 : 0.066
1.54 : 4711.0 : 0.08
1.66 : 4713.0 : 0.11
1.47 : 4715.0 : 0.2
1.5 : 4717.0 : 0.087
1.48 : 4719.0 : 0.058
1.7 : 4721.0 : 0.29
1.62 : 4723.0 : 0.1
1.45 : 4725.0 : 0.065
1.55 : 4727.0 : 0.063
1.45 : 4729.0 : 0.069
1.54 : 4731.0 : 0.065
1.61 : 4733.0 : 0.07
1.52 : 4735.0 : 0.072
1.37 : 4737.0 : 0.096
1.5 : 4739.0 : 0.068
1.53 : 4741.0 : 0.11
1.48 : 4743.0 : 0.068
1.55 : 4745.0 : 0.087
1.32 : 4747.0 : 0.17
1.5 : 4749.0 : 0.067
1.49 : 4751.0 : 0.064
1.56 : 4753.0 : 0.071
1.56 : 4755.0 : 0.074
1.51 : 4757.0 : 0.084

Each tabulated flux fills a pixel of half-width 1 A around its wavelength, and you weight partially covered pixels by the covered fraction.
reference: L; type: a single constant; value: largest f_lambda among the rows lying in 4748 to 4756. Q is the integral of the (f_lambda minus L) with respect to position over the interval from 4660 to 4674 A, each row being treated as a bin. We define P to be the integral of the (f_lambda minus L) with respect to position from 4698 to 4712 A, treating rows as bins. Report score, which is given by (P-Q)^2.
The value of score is 0.61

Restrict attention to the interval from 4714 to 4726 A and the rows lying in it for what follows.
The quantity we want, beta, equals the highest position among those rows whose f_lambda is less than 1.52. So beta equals 4725.0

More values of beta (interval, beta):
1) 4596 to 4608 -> 4607.0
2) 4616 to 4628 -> 4627.0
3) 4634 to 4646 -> 4645.0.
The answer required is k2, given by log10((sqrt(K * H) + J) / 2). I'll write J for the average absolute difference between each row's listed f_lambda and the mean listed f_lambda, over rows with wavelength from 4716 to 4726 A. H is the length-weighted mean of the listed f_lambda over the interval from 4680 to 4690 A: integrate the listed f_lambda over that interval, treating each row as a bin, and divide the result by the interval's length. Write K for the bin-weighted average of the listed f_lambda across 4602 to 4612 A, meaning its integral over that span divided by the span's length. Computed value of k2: -0.101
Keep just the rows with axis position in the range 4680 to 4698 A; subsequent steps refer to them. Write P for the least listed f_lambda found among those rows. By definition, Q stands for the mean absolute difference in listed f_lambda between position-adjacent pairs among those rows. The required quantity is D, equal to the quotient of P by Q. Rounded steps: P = 1.46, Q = 0.08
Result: 19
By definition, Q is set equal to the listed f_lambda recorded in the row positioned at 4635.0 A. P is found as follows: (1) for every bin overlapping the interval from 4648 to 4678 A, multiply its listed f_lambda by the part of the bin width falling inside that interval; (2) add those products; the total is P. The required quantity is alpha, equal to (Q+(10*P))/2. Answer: 233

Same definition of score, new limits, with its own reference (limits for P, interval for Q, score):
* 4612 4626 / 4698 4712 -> 0.01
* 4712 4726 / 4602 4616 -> 2.96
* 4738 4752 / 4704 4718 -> 0.41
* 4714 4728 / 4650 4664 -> 1.12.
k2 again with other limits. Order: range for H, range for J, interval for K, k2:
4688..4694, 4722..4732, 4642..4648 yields -0.106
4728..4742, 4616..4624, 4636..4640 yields -0.120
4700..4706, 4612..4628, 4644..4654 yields -0.099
